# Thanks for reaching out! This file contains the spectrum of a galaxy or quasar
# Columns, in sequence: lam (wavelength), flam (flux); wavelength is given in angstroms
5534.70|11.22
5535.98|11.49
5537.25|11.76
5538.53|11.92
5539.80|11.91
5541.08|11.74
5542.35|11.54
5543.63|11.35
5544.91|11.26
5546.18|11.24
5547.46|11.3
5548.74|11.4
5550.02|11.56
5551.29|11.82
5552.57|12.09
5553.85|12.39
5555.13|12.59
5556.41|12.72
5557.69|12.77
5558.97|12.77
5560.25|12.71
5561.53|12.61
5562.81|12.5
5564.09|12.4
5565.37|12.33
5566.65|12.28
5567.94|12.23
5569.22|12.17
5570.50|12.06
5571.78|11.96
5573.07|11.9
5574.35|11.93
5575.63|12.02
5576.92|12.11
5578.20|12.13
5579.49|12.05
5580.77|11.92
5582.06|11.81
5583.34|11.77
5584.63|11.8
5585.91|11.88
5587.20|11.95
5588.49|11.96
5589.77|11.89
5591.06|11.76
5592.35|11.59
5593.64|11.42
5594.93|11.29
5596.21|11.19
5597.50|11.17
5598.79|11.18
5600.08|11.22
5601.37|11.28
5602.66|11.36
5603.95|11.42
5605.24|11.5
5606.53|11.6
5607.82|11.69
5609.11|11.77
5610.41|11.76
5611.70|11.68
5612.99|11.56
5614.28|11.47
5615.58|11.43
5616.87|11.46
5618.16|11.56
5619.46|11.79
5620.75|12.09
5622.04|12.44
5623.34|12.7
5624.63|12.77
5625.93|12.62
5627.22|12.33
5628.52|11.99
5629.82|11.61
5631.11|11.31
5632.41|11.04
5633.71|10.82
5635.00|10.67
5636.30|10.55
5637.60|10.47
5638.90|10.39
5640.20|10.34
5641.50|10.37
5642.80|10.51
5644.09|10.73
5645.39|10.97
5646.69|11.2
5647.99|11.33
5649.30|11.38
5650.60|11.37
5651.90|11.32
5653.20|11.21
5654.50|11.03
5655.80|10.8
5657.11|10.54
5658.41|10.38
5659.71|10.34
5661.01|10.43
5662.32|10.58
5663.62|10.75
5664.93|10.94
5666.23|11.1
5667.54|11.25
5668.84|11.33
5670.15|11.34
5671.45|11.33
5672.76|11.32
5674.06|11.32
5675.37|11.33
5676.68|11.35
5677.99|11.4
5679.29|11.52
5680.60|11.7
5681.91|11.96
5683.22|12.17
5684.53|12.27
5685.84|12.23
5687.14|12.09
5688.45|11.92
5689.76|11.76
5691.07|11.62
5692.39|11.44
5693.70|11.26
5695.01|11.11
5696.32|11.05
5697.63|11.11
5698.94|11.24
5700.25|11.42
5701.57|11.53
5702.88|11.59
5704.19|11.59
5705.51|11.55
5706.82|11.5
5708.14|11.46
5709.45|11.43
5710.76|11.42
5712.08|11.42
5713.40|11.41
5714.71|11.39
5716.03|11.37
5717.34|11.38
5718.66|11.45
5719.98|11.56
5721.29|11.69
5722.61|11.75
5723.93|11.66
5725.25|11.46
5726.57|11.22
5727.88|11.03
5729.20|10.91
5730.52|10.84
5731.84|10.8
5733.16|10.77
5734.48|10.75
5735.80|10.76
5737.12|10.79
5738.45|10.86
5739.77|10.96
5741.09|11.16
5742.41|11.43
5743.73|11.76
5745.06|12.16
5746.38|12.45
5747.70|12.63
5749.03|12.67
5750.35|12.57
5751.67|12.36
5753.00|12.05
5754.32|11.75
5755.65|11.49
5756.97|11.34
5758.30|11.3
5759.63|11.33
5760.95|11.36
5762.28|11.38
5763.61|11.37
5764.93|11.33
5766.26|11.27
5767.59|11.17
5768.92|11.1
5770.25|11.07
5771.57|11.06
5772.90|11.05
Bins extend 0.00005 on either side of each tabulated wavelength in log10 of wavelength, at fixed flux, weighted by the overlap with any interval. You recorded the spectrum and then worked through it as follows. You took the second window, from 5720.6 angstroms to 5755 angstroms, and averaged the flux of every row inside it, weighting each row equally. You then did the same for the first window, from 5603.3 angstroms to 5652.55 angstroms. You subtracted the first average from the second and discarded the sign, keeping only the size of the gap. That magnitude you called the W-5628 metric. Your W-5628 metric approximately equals 0.09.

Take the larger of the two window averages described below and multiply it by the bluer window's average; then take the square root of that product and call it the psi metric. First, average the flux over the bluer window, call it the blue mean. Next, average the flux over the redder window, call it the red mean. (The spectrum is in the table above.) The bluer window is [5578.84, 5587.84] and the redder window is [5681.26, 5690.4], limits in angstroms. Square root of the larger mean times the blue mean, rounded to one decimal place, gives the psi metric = 12.0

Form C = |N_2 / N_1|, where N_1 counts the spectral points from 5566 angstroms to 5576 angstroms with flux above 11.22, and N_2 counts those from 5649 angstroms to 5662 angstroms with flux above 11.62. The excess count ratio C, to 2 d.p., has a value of 0.00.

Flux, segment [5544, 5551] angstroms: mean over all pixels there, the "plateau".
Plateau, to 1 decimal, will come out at 11.4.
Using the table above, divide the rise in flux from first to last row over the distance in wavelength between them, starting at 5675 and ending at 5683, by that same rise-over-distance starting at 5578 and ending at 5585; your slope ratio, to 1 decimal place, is -1.9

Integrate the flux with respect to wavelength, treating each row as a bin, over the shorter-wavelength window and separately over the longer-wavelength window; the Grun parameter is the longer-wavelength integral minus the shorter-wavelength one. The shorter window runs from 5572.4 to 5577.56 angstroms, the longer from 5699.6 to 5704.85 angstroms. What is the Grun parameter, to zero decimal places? -1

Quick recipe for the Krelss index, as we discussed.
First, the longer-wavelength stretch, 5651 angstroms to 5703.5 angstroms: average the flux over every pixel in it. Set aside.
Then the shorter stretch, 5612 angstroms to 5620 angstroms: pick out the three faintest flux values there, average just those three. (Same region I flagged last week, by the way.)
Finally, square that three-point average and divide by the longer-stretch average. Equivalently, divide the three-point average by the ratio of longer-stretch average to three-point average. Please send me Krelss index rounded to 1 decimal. 11.6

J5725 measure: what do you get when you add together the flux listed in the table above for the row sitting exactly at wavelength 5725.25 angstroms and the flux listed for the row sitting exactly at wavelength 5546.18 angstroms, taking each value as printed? 22.7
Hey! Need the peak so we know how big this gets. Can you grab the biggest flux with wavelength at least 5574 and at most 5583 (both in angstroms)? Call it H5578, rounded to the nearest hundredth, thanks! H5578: 12.13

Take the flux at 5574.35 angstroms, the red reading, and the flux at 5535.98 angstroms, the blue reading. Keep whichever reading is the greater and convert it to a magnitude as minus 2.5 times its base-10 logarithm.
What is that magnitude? -2.69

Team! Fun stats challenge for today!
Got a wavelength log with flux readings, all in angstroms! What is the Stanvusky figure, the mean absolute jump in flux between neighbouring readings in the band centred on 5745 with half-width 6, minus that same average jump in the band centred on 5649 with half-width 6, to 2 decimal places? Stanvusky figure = 0.10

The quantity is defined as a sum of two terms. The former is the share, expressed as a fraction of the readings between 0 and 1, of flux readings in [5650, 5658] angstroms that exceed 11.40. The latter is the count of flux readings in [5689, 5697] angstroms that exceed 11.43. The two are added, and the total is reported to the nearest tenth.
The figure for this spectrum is 3.0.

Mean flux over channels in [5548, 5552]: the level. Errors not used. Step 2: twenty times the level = 232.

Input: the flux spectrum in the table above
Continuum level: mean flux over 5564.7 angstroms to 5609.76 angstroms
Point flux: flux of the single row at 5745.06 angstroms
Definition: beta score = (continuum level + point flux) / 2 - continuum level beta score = 0.20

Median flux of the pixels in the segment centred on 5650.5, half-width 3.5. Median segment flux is 11.3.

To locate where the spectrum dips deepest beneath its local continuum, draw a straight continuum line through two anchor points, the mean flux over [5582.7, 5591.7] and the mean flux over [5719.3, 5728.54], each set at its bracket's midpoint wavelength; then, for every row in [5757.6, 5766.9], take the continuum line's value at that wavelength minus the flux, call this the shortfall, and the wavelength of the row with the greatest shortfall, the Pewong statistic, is 5766.26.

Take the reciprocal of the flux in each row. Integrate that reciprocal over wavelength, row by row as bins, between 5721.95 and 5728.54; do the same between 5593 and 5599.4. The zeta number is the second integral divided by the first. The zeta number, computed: 0.99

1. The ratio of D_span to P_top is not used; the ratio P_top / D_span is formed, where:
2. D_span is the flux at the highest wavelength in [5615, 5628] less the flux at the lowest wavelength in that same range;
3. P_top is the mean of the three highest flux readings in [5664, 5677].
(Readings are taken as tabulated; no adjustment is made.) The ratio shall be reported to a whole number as 13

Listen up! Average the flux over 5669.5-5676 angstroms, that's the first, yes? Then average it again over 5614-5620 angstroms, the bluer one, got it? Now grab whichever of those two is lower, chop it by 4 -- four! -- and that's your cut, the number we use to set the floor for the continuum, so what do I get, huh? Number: 2.83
